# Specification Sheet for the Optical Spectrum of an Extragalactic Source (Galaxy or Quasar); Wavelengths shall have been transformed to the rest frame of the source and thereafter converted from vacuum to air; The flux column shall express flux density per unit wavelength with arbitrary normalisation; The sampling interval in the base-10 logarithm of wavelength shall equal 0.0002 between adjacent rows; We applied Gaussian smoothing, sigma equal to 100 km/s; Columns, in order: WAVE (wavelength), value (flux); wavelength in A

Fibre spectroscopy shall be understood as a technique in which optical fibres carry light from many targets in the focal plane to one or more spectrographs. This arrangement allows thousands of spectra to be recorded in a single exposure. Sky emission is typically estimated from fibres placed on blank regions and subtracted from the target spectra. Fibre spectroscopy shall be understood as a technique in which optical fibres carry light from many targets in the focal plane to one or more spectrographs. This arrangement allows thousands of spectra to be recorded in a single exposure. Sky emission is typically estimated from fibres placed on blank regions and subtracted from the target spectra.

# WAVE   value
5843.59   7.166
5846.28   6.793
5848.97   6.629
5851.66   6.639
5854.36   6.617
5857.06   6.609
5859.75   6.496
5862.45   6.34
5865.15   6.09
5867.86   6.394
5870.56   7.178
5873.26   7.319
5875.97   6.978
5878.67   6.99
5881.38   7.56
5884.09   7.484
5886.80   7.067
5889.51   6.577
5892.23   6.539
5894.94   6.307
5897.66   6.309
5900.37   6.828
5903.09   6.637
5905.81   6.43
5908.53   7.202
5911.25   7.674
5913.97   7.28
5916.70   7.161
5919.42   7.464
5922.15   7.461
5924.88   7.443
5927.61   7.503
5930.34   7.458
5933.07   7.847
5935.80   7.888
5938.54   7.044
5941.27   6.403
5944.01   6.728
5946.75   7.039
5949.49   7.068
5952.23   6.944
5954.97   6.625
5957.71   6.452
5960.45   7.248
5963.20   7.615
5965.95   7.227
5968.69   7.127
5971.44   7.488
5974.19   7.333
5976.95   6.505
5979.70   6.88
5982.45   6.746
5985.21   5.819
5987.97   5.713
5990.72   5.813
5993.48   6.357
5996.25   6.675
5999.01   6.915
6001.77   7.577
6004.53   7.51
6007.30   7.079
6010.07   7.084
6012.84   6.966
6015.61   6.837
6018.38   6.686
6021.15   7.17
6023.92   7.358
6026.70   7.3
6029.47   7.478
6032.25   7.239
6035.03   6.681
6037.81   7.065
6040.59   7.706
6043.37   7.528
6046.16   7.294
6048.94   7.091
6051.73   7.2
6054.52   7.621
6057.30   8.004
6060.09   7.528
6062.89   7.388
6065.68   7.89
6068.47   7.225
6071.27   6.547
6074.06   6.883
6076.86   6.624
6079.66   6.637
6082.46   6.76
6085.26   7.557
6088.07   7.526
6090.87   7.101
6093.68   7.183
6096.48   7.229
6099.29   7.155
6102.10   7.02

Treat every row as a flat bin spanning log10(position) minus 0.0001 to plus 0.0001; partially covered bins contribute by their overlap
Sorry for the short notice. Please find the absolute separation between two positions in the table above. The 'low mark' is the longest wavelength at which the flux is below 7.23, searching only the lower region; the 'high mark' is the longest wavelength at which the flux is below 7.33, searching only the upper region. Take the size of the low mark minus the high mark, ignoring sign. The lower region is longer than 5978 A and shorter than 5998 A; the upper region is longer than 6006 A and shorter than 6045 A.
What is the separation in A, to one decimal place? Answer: 41.6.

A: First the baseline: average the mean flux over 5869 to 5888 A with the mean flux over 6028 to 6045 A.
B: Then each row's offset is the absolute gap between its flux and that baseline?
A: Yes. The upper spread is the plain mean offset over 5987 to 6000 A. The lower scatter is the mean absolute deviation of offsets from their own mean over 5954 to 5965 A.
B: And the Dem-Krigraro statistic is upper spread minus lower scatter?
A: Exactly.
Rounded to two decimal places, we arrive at 0.69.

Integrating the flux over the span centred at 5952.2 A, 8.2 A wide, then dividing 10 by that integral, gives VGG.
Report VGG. 0.177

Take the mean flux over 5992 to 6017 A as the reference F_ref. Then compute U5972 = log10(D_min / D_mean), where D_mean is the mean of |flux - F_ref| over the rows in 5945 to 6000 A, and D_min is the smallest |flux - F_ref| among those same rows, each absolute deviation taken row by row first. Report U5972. -1.0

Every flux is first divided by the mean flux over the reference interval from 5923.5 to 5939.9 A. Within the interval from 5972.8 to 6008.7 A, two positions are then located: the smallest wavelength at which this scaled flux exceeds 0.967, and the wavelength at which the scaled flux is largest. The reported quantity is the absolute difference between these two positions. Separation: 27.6 A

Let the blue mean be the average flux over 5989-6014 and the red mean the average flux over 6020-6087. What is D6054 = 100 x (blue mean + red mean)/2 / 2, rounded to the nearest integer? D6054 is 353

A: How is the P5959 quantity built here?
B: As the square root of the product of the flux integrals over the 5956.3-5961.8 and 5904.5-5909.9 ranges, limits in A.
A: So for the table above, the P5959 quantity 37.3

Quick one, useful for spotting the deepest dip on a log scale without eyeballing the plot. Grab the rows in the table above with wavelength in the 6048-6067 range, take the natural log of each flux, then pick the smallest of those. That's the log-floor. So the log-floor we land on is 1.96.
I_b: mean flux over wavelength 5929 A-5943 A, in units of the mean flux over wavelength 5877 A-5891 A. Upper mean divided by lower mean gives 1.03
